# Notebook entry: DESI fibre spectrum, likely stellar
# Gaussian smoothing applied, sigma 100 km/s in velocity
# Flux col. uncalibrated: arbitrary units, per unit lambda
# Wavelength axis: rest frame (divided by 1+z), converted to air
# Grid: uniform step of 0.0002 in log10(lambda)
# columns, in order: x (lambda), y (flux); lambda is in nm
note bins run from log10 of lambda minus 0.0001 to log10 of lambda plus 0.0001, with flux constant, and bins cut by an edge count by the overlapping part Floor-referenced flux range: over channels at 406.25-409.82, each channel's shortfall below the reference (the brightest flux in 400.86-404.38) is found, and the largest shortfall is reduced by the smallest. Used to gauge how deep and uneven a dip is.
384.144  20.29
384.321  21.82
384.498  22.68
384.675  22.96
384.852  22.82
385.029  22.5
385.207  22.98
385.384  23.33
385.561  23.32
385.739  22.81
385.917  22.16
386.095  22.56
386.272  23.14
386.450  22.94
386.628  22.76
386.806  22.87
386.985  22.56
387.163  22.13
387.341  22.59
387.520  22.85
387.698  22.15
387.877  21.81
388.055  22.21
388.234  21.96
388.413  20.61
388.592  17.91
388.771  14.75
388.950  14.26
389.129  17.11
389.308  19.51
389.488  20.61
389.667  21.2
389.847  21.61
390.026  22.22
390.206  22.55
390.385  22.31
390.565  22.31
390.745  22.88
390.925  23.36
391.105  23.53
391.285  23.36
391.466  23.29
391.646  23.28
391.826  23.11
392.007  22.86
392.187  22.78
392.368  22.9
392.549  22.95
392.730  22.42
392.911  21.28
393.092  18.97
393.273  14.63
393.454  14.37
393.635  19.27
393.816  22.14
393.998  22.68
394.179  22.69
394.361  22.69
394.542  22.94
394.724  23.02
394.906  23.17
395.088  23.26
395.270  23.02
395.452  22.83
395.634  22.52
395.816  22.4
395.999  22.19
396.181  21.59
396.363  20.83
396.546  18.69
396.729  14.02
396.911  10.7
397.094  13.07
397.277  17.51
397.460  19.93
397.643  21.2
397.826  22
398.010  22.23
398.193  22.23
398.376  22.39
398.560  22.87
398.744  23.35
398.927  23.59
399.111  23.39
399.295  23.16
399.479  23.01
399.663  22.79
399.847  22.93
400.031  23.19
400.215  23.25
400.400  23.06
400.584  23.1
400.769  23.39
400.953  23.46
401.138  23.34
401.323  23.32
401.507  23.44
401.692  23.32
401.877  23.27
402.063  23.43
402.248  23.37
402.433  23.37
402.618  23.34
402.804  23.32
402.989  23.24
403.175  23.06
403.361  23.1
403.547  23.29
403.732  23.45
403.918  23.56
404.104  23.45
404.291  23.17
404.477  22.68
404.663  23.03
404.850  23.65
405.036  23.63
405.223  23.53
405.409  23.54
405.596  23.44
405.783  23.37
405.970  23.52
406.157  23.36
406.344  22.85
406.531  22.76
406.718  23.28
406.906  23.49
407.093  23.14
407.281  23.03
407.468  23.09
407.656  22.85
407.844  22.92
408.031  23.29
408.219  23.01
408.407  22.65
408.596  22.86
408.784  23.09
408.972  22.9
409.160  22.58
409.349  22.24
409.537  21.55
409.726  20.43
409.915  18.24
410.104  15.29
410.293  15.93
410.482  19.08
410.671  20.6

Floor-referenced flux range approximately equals 3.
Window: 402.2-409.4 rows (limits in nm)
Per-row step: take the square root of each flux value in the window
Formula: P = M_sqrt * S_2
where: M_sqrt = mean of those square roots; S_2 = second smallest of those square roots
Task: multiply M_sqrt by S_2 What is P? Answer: 22.9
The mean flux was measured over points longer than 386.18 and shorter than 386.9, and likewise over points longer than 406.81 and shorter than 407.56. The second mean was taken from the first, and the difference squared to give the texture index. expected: 0.1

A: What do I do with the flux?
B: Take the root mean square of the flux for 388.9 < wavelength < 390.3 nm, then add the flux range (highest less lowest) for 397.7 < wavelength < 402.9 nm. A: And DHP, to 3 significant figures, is 21.7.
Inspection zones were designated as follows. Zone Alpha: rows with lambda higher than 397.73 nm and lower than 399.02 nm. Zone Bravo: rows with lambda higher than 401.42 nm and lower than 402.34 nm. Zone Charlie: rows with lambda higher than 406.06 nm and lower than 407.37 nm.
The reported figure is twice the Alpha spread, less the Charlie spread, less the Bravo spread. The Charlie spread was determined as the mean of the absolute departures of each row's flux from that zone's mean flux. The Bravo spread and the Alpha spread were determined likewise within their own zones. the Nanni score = 1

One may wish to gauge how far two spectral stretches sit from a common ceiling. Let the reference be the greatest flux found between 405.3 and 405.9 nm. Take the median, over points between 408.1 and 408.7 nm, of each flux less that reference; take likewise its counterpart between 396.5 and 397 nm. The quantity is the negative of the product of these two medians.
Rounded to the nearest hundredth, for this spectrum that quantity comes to -6.47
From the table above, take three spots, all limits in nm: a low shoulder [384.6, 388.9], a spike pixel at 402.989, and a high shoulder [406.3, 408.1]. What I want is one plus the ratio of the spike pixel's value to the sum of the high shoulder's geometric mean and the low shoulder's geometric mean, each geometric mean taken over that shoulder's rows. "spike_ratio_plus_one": 1.52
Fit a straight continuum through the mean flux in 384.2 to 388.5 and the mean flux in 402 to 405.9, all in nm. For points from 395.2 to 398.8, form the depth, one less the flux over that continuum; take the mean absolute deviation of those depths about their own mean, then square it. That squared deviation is 0.015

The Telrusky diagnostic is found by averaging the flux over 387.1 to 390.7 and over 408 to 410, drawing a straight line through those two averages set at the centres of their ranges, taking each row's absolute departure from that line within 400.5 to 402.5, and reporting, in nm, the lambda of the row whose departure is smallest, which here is 400.584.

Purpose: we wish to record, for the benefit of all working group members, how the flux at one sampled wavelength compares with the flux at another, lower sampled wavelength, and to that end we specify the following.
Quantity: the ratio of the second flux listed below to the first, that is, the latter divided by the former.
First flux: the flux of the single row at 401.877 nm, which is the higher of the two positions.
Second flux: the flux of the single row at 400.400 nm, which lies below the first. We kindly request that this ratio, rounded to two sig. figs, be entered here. 0.99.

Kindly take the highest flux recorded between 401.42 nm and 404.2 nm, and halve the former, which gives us 11.8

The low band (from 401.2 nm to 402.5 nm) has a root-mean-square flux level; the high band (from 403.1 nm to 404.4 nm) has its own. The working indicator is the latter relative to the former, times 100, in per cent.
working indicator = 100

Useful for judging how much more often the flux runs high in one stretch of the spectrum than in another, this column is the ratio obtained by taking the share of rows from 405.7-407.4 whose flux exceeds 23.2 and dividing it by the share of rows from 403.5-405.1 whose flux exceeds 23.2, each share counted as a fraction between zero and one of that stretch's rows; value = 0.83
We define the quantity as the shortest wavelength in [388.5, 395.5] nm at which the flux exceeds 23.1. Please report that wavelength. 390.925 nm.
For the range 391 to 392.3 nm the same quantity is 391.105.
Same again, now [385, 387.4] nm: 385.384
